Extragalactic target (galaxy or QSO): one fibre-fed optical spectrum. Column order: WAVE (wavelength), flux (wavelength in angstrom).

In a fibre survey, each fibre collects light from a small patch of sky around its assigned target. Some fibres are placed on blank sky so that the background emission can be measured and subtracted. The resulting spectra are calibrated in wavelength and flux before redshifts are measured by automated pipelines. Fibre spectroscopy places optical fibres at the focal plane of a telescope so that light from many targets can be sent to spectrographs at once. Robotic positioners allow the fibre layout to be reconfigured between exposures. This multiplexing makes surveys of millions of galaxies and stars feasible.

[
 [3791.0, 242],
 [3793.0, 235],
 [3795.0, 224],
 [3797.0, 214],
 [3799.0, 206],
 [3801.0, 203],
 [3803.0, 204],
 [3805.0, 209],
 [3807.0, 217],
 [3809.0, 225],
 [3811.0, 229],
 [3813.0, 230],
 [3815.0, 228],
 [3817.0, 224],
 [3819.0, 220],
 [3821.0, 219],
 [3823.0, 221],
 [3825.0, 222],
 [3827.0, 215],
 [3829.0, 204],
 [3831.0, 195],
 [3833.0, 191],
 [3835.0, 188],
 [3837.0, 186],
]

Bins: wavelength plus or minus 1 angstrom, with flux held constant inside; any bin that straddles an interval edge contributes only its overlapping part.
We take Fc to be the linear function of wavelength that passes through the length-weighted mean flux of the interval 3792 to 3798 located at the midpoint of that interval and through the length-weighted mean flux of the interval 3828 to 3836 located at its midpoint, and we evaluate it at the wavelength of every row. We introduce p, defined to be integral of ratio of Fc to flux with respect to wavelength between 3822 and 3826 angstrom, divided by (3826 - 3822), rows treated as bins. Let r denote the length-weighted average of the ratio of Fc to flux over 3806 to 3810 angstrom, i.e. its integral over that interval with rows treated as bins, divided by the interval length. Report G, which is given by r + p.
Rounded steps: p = 0.91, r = 0.97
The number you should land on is 1.88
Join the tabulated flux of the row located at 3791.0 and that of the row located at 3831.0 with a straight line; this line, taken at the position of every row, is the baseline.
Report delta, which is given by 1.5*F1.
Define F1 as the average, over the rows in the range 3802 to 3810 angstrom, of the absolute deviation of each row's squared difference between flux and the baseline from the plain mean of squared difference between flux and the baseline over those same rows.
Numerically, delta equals 296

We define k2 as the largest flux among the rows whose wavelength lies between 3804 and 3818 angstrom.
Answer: 230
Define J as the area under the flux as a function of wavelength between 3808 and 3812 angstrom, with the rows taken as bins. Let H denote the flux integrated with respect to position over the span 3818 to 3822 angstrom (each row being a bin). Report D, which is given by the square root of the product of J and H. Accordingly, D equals 893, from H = 878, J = 908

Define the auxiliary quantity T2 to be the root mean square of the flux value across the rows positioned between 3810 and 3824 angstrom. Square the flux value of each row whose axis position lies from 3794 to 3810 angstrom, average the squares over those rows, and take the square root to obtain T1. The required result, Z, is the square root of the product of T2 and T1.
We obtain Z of 219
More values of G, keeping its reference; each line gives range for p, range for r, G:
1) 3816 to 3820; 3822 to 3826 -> 1.83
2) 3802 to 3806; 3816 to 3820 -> 1.98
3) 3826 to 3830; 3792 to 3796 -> 1.93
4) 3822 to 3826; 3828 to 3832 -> 1.89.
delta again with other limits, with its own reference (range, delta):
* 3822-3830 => 148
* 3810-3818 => 47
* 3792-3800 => 355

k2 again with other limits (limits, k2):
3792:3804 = 235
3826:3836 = 215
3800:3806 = 209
